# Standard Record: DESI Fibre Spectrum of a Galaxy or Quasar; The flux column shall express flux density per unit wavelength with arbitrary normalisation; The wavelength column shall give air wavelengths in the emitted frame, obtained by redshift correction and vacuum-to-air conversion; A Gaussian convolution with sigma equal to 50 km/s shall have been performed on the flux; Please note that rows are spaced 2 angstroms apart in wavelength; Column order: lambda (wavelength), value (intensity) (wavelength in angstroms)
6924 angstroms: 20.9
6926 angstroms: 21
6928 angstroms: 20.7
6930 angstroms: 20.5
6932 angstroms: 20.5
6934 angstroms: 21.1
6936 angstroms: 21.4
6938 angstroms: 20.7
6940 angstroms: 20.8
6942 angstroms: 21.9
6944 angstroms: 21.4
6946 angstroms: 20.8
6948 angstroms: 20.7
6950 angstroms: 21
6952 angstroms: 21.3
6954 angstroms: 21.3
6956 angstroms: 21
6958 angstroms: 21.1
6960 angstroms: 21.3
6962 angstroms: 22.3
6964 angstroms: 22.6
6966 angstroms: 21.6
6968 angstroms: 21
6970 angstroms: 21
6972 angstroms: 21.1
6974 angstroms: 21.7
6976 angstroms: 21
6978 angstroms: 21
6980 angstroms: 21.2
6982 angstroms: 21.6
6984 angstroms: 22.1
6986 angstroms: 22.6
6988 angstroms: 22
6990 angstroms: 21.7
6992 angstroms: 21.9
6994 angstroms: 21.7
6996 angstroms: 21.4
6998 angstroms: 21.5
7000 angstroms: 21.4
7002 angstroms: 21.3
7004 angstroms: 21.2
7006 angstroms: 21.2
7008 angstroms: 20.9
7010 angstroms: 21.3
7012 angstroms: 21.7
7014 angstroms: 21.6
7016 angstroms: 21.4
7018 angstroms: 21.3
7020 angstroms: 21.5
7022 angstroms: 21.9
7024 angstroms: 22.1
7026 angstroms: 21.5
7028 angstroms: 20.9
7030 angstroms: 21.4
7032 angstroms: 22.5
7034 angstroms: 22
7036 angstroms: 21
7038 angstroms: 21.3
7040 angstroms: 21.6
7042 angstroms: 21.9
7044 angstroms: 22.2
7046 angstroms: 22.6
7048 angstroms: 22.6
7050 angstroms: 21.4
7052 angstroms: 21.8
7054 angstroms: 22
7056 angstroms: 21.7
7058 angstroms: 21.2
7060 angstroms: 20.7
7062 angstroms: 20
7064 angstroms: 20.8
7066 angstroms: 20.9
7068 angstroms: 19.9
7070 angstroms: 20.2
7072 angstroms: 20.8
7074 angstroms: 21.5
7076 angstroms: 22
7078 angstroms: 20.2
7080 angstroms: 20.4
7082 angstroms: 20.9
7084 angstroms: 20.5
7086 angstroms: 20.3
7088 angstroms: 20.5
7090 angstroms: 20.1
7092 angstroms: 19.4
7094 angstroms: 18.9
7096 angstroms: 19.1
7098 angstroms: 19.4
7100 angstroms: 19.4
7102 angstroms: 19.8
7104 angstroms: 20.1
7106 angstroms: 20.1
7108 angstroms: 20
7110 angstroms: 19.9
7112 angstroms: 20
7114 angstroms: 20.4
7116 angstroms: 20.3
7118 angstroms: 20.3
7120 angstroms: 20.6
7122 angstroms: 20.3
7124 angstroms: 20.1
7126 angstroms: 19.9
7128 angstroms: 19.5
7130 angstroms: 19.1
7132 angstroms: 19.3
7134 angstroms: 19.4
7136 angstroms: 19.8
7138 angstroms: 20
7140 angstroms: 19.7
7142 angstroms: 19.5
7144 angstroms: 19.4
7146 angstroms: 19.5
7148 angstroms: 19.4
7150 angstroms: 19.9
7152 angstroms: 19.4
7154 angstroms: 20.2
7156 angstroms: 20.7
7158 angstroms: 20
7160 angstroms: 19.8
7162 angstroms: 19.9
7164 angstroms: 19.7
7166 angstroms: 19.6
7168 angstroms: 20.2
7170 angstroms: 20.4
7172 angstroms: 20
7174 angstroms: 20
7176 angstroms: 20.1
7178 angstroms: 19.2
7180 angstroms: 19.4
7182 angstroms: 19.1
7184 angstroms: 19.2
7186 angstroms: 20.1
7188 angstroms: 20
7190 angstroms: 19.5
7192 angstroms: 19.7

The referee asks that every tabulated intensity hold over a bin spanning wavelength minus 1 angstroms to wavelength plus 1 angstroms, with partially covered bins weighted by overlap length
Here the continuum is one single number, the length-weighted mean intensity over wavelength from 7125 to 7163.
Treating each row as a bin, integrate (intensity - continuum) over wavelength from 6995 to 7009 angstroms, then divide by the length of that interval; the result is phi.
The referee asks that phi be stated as 1.6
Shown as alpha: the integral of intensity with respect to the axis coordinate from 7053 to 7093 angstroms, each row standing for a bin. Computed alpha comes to 828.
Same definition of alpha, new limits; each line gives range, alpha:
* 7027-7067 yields 861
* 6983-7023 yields 863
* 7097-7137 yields 795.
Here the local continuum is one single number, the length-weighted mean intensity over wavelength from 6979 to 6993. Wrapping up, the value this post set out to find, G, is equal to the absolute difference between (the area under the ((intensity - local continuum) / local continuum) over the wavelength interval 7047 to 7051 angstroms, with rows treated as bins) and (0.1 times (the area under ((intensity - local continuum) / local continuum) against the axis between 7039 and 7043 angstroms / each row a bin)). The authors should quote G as 0.03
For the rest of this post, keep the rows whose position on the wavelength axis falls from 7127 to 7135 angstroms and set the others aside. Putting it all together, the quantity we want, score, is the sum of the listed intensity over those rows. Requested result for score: 77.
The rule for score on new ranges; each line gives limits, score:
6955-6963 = 86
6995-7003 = 86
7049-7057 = 87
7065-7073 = 82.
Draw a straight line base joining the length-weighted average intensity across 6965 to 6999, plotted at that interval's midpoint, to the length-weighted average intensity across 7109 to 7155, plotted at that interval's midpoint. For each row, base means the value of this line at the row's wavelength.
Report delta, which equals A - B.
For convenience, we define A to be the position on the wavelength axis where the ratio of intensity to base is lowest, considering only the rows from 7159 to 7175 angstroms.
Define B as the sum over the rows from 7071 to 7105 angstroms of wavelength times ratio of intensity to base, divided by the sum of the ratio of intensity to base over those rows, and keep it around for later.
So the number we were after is 78.2 angstroms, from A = 7166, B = 7087.8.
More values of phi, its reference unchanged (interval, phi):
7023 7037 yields 1.9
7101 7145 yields 0.2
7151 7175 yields 0.3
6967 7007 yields 1.8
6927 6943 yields 1.2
